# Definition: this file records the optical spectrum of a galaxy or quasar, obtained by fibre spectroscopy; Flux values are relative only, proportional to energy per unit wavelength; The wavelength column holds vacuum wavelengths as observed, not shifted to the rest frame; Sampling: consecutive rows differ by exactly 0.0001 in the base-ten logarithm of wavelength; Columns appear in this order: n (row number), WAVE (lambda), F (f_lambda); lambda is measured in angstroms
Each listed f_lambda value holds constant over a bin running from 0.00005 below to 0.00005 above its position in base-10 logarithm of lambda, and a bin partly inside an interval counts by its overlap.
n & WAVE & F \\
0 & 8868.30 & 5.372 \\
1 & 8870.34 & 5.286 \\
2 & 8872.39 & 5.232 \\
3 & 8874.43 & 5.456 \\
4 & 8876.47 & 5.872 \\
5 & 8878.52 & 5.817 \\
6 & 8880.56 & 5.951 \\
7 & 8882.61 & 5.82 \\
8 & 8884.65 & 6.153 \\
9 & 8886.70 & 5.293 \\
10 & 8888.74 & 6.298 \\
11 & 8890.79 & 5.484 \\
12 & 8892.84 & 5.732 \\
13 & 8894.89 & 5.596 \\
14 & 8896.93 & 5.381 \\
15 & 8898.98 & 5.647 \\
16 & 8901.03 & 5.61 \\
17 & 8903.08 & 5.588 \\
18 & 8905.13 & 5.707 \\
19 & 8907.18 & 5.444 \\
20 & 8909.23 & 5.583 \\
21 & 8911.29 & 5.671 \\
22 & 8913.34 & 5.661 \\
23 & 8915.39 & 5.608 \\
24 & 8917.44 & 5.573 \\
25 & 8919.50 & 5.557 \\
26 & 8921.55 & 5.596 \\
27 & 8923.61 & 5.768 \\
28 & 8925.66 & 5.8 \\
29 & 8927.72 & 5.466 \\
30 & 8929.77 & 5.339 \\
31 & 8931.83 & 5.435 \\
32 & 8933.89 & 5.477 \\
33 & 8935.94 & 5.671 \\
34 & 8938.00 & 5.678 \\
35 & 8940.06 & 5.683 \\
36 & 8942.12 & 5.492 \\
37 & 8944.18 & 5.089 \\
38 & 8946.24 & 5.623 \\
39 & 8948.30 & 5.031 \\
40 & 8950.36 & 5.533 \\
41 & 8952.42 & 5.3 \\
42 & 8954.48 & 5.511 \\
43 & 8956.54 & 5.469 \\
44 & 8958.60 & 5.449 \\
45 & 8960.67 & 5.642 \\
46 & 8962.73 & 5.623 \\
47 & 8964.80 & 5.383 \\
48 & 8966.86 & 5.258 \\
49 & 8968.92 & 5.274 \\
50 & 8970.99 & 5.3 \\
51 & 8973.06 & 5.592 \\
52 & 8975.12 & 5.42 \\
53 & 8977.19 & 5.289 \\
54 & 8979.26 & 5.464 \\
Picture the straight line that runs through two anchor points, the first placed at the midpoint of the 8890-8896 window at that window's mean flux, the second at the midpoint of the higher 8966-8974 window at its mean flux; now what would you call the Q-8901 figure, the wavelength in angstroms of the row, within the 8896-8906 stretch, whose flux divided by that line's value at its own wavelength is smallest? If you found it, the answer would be 8896.93 angstroms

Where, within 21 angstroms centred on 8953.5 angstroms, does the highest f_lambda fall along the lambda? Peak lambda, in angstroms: 8960.67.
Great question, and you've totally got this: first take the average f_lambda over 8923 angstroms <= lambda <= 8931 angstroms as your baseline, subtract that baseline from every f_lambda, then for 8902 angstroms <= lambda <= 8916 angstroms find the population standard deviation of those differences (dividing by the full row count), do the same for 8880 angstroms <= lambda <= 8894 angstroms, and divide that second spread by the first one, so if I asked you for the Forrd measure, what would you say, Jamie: 4.1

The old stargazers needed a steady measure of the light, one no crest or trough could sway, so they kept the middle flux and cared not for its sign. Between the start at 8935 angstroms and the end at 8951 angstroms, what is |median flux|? 5.578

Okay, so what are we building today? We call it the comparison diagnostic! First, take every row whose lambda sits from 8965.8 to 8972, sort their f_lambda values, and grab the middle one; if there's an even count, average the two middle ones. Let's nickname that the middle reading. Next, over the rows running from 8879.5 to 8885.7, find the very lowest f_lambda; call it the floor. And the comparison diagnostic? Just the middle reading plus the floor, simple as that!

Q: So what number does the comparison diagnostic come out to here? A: 11.09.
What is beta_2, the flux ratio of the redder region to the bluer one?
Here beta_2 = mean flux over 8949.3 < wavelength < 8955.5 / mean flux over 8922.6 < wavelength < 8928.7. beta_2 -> 0.96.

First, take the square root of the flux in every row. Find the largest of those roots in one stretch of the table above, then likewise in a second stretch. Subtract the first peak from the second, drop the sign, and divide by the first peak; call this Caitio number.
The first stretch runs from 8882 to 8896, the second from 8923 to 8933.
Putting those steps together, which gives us 0.040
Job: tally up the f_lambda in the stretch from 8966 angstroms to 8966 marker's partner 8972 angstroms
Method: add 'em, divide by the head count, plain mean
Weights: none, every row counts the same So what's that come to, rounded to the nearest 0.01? 5.28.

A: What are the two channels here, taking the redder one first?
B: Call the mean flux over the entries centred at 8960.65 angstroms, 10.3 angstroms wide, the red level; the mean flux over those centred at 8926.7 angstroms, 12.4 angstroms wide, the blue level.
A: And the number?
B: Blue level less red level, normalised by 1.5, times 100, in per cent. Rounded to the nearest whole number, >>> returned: 4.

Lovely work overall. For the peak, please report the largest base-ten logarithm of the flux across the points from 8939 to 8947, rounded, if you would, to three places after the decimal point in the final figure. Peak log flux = 0.755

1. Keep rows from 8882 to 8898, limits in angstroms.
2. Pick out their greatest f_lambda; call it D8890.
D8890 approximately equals 6.298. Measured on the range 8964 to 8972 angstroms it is 5.383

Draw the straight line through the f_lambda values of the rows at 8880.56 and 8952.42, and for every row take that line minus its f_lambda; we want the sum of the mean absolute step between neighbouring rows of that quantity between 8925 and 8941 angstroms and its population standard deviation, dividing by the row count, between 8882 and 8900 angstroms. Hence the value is 0.42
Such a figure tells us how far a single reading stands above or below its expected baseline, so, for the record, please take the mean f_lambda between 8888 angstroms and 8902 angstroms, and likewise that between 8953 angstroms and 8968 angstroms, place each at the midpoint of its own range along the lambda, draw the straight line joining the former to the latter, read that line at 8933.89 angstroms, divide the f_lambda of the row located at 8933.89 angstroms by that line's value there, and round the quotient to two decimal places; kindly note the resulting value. 0.99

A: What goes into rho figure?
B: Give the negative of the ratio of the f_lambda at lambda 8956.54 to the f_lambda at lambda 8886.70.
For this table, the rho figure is -1.03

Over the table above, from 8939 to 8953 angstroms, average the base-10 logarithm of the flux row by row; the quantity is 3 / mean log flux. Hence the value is 4.10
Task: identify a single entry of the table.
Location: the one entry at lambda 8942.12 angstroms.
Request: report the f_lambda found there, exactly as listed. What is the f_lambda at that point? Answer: 5.492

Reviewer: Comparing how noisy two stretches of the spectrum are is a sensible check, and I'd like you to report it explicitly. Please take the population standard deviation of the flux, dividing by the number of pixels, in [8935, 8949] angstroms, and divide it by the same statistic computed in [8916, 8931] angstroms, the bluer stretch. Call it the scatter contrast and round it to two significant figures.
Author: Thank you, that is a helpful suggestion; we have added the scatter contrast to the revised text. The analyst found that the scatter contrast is 1.8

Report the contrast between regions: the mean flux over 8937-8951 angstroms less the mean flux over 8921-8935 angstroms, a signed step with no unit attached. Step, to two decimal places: -0.11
